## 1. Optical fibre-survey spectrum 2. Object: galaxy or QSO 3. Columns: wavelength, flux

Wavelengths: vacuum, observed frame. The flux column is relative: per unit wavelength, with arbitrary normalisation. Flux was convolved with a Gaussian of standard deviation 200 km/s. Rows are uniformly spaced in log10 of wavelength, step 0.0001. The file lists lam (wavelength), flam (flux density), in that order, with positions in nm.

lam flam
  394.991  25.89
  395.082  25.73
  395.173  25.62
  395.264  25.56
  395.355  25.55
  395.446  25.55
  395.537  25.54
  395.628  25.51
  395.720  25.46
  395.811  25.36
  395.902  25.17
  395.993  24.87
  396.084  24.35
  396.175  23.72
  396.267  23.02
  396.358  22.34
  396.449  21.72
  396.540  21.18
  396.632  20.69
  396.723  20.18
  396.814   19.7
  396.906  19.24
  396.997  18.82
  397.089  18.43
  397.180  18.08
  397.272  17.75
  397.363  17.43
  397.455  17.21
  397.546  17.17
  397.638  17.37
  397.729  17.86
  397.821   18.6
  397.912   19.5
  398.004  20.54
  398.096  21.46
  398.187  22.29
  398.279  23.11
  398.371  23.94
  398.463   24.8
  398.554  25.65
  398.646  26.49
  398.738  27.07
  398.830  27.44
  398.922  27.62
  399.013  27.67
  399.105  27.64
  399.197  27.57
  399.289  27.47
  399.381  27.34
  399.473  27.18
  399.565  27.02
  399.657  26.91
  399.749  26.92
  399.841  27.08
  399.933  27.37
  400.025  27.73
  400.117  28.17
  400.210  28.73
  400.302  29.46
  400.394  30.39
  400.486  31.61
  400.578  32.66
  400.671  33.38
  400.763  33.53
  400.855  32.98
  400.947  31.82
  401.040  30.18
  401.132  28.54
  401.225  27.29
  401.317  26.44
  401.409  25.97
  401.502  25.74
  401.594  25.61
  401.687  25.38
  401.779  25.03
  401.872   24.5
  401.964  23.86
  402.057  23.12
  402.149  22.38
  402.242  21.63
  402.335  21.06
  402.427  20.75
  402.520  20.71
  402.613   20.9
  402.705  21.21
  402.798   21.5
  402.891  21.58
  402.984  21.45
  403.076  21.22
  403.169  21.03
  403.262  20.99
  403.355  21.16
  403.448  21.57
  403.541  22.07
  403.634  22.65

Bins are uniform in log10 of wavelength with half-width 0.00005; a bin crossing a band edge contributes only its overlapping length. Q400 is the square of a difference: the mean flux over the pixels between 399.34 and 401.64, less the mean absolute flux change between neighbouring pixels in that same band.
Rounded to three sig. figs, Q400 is 794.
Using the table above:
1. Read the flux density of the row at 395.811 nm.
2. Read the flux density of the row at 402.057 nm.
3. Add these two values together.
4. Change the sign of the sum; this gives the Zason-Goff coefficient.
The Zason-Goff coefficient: -48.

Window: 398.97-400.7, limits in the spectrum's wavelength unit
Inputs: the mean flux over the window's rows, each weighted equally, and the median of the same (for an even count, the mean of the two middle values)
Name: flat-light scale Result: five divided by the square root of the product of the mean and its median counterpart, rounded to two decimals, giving 0.18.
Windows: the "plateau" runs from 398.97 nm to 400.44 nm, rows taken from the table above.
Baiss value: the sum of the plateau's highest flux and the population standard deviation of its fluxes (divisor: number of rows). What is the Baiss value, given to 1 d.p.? 31.3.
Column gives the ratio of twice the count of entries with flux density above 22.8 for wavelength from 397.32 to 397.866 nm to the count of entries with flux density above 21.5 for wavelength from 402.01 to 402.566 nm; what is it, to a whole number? 0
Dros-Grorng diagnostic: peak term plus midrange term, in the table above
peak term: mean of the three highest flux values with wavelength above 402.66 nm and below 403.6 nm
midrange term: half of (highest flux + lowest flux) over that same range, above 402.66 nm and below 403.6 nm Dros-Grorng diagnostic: 43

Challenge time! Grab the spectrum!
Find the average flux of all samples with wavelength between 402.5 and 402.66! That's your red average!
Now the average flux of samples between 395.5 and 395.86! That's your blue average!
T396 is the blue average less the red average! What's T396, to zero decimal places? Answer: 5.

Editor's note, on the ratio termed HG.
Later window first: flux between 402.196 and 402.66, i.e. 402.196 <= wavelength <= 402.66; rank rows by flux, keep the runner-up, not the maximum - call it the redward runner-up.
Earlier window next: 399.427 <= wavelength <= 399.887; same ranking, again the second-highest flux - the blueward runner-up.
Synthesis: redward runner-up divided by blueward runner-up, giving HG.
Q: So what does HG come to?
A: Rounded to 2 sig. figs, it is 0.78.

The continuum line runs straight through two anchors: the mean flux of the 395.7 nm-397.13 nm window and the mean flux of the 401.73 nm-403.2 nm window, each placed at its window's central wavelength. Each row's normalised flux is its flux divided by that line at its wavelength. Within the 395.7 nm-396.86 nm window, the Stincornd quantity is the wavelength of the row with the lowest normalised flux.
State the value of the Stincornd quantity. 396.814 nm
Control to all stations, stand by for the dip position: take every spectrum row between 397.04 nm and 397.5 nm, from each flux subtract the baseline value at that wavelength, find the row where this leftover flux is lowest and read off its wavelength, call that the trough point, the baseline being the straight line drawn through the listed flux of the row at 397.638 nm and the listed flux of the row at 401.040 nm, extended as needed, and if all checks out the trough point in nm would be 397.455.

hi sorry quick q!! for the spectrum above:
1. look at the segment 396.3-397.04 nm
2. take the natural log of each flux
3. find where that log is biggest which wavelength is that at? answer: 396.358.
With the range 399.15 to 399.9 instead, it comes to 399.197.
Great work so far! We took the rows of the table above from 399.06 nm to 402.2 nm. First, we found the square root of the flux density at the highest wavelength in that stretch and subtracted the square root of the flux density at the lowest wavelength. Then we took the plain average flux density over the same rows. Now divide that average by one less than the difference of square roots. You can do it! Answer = -18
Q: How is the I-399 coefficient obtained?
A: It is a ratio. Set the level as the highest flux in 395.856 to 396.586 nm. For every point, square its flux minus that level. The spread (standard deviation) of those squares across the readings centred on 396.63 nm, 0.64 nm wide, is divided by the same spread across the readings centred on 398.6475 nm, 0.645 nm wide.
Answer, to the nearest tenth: 4.2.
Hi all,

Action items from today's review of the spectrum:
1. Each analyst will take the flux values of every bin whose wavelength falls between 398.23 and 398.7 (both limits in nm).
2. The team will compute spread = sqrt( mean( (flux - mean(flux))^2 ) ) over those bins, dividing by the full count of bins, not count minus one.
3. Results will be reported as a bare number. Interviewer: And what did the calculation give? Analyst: 1.2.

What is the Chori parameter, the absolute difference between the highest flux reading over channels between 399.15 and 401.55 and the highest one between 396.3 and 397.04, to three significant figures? 11.2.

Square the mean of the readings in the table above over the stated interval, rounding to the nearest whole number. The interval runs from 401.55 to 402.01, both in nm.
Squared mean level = 619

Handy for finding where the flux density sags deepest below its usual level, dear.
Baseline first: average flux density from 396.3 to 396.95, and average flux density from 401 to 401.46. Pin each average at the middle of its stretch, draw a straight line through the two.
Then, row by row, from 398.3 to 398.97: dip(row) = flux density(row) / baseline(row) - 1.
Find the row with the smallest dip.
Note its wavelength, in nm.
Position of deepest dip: 398.371 nm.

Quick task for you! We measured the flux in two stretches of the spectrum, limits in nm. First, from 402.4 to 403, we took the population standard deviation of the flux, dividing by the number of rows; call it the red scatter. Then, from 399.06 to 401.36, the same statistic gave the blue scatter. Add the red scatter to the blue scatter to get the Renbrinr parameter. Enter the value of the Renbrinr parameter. 2.6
